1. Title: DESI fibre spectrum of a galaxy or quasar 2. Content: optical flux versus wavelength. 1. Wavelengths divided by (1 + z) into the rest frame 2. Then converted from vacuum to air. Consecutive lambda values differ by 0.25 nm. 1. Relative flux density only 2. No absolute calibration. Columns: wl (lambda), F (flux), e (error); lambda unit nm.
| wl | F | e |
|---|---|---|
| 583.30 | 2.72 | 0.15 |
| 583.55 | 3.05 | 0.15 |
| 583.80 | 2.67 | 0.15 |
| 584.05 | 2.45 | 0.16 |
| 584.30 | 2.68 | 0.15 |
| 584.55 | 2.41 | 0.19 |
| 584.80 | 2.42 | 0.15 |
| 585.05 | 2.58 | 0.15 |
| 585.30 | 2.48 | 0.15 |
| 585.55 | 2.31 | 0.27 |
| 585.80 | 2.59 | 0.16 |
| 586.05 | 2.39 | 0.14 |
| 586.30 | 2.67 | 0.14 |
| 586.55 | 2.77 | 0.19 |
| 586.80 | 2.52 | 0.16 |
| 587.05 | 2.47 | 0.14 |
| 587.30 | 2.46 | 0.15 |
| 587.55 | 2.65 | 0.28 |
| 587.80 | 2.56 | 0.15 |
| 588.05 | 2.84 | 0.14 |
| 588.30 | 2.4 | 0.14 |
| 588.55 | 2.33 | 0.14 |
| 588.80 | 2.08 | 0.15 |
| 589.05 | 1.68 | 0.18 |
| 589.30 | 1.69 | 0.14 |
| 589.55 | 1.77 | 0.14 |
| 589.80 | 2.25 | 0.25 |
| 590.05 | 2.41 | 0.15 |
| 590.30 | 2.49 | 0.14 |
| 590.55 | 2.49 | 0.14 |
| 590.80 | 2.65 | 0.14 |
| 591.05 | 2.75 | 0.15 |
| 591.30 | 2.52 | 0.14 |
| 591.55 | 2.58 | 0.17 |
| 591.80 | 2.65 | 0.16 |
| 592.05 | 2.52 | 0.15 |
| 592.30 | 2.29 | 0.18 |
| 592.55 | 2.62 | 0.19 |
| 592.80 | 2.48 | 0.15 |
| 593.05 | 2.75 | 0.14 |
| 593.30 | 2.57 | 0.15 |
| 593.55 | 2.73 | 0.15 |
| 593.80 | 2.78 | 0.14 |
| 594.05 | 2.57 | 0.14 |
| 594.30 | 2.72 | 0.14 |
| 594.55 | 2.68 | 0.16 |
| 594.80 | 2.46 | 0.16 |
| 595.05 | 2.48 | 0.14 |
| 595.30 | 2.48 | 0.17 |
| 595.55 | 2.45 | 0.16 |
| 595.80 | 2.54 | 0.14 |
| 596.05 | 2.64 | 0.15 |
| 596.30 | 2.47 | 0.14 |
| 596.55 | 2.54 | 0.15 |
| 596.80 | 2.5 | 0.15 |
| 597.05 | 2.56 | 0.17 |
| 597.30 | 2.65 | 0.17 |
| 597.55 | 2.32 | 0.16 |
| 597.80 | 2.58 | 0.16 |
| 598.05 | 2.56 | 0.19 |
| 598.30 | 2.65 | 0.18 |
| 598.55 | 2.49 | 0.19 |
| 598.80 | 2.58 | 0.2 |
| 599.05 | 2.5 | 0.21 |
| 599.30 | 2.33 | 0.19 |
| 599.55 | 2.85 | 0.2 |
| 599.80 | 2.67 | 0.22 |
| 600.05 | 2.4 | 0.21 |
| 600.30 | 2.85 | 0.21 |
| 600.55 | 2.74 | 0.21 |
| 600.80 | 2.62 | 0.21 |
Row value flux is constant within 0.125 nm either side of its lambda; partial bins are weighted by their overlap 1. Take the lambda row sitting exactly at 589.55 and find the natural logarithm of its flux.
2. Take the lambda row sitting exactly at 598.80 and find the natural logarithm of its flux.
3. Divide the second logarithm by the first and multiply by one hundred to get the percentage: 166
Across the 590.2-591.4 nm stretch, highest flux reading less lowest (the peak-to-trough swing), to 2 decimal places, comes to 0.26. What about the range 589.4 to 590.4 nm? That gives 0.72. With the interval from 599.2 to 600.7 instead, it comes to 0.52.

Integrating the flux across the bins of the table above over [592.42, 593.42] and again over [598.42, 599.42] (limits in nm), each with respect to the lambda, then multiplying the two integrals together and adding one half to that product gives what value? 6.9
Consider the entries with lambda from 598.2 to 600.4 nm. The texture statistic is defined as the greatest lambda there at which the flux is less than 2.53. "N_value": 600.05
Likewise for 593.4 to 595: 594.80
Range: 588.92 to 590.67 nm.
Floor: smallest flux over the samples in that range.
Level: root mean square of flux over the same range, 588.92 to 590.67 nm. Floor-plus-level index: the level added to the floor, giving 3.82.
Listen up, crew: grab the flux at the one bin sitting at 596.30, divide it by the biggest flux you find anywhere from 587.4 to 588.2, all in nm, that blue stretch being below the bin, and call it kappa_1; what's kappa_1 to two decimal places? 0.87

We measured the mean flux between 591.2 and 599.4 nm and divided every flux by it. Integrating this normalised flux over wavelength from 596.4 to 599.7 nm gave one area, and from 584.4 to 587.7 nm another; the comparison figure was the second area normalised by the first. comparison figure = 0.99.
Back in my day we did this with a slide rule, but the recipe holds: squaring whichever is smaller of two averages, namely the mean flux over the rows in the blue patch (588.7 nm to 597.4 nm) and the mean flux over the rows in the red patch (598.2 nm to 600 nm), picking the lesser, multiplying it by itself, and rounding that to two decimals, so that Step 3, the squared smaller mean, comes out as 6.11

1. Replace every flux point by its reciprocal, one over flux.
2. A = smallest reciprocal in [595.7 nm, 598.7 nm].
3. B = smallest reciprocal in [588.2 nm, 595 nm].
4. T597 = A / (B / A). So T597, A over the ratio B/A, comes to 0.396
